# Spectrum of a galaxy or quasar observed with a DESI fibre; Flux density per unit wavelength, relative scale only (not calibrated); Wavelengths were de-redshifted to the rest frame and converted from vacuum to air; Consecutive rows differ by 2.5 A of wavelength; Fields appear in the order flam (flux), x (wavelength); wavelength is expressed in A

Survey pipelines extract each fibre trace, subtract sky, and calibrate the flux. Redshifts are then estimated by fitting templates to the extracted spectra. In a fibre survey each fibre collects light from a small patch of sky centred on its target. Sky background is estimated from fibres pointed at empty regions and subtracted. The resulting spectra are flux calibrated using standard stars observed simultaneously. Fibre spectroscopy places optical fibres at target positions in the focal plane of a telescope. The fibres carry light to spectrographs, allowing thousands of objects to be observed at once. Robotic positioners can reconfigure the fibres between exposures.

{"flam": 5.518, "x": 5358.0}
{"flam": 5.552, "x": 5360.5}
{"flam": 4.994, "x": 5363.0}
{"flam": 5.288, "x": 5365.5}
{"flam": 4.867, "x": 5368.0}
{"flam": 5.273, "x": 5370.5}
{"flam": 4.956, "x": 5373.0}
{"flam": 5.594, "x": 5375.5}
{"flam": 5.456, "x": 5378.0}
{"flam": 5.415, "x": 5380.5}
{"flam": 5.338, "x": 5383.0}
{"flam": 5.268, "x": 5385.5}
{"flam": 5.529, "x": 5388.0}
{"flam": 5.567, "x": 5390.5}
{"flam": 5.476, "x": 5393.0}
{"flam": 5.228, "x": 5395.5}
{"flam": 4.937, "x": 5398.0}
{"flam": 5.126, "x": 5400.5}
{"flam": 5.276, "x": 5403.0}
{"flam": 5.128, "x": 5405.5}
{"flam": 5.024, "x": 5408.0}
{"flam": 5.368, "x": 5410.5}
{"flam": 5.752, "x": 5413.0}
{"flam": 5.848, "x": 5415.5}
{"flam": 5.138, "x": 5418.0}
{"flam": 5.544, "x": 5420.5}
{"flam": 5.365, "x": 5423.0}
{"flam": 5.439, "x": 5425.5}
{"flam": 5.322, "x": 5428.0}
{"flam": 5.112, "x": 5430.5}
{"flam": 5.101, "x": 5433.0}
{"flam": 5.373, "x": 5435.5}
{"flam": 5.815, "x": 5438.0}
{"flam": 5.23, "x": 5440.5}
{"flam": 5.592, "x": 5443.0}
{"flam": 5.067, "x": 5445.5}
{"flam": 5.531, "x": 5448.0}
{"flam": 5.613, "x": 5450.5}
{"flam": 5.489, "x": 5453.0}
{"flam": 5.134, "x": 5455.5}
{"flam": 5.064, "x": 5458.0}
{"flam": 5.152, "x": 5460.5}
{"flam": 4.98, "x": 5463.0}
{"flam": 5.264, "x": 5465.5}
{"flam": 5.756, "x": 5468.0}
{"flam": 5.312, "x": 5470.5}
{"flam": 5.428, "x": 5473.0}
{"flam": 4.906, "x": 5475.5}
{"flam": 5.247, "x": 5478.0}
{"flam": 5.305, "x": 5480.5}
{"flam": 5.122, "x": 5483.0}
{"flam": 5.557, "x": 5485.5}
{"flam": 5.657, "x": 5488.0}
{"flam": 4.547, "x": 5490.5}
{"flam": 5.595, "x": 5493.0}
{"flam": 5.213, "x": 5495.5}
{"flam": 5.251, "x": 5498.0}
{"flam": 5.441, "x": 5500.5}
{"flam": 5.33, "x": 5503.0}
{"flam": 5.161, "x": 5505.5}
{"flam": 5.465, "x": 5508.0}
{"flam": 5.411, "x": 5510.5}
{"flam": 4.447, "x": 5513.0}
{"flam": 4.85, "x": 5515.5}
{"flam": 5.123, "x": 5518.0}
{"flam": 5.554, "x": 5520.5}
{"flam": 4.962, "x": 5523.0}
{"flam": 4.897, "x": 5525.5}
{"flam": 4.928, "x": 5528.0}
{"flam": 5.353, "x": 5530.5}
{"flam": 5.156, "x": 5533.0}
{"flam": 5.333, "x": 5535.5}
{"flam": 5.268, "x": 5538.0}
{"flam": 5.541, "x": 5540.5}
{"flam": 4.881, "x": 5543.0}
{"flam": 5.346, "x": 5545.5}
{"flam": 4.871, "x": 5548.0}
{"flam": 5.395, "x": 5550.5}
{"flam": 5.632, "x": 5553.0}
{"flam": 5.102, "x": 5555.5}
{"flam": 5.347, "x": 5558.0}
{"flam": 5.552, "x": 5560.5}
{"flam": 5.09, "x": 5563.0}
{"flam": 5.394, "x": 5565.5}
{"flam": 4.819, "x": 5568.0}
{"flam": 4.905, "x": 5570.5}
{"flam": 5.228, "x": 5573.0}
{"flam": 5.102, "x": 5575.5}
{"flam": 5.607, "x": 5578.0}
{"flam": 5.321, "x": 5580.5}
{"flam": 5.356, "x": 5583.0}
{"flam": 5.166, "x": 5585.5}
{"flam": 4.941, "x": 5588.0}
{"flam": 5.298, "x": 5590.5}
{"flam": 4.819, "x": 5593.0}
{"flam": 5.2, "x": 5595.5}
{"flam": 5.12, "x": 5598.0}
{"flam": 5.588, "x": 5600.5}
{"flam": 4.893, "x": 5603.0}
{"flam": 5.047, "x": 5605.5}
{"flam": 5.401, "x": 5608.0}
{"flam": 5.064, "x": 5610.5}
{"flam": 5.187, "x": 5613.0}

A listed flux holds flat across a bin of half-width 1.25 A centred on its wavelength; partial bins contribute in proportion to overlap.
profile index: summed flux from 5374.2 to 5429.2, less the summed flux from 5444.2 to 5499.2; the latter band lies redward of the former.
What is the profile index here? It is 1.9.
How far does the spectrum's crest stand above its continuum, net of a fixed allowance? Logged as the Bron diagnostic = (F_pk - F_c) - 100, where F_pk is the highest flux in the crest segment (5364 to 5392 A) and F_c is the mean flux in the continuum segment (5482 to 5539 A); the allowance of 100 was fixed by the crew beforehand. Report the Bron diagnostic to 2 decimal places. -99.61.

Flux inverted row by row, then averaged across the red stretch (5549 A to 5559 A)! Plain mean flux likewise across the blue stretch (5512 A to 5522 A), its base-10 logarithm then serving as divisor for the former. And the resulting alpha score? 0.267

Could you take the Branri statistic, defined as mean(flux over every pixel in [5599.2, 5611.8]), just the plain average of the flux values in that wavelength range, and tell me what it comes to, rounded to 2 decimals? 5.20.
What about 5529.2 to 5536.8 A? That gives 5.28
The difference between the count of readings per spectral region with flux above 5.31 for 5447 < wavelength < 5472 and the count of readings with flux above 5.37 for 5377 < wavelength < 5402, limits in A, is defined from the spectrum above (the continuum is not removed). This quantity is 0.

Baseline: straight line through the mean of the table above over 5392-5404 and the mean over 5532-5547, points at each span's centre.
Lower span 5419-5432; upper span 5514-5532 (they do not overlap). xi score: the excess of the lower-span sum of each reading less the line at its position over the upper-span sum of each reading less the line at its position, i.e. 1.8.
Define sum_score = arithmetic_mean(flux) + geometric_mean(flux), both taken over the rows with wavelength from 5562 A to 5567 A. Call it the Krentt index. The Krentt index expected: 10.5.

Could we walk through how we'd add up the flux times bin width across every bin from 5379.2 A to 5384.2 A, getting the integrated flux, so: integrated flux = 26.9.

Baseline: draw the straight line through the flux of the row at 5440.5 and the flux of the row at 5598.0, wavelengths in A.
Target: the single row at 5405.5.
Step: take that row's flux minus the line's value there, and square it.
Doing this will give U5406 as 0.016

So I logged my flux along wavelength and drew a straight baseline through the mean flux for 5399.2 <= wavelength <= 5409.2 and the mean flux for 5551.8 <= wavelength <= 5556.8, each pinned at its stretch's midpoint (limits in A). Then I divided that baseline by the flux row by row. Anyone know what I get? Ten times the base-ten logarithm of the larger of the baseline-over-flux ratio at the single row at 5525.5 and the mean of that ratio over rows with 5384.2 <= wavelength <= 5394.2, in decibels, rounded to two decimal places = 0.36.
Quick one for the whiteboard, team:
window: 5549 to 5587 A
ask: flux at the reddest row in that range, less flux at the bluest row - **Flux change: -0.23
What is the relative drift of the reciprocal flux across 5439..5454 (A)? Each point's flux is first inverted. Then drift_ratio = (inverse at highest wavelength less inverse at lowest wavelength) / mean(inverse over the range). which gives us -0.05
